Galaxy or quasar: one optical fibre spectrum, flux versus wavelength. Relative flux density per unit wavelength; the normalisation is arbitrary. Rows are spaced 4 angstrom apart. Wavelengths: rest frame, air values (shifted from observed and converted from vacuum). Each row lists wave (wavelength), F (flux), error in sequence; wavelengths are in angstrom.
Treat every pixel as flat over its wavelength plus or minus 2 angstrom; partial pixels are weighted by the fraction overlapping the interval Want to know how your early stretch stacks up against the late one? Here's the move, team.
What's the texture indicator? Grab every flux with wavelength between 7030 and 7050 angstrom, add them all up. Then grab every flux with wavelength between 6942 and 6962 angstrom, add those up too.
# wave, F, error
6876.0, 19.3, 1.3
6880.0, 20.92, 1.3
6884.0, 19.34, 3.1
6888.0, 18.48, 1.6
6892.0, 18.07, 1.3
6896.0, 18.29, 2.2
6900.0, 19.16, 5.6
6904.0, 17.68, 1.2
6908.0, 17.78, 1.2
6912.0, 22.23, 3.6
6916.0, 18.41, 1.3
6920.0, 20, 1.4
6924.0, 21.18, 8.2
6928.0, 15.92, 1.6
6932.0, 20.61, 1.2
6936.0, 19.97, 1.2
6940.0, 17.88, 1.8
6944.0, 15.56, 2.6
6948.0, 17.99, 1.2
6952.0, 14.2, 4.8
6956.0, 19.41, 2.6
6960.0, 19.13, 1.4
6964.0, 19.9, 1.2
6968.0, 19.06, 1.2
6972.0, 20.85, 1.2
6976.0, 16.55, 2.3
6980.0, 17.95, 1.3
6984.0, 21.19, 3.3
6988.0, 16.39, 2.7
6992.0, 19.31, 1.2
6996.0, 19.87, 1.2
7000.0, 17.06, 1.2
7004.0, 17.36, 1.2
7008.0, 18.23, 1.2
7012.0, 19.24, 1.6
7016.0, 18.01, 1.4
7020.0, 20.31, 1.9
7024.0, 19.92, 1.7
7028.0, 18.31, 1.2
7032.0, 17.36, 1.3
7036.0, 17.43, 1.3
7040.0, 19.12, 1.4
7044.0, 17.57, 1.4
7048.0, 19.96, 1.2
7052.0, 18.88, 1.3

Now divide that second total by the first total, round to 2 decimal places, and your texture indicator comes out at 0.94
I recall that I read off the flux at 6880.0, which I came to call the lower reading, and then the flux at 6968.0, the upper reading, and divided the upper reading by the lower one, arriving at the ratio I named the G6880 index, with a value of 0.91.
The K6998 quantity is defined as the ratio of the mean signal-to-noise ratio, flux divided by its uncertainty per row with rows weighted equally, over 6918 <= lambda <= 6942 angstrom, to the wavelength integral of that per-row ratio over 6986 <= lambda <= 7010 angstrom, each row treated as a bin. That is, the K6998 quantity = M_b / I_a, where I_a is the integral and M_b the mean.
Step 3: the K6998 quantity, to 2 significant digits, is 0.036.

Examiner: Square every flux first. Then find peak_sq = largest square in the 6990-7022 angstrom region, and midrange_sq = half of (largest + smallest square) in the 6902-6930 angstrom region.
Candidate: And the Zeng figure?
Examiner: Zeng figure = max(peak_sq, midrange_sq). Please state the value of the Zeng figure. 412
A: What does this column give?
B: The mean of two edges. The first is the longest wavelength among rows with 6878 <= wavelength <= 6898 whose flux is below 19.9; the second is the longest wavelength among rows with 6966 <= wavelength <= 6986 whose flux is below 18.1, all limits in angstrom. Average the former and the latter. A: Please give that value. 6938 angstrom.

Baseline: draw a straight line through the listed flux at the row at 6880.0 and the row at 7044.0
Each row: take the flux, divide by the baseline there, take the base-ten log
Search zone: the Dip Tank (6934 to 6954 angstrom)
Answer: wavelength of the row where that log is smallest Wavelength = 6952.0 angstrom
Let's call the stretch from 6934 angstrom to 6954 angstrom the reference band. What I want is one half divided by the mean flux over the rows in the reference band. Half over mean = 0.0292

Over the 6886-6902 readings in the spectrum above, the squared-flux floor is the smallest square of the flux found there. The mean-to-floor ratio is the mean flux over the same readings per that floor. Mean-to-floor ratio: 0.057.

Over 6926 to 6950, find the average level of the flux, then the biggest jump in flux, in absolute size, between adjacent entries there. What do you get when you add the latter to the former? 22.7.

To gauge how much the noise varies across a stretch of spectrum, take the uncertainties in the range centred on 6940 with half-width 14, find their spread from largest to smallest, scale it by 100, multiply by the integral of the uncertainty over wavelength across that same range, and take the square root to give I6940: 144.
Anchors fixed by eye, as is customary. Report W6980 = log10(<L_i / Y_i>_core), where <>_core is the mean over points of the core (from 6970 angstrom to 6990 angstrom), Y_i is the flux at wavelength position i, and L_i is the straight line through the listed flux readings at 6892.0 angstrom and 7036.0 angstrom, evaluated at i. -0.016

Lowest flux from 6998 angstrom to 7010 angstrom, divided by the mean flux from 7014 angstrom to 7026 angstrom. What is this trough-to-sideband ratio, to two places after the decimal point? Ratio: 0.88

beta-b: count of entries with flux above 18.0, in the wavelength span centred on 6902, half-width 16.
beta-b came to 6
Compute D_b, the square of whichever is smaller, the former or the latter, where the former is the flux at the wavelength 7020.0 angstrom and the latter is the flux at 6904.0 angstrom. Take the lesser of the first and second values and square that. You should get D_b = 313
